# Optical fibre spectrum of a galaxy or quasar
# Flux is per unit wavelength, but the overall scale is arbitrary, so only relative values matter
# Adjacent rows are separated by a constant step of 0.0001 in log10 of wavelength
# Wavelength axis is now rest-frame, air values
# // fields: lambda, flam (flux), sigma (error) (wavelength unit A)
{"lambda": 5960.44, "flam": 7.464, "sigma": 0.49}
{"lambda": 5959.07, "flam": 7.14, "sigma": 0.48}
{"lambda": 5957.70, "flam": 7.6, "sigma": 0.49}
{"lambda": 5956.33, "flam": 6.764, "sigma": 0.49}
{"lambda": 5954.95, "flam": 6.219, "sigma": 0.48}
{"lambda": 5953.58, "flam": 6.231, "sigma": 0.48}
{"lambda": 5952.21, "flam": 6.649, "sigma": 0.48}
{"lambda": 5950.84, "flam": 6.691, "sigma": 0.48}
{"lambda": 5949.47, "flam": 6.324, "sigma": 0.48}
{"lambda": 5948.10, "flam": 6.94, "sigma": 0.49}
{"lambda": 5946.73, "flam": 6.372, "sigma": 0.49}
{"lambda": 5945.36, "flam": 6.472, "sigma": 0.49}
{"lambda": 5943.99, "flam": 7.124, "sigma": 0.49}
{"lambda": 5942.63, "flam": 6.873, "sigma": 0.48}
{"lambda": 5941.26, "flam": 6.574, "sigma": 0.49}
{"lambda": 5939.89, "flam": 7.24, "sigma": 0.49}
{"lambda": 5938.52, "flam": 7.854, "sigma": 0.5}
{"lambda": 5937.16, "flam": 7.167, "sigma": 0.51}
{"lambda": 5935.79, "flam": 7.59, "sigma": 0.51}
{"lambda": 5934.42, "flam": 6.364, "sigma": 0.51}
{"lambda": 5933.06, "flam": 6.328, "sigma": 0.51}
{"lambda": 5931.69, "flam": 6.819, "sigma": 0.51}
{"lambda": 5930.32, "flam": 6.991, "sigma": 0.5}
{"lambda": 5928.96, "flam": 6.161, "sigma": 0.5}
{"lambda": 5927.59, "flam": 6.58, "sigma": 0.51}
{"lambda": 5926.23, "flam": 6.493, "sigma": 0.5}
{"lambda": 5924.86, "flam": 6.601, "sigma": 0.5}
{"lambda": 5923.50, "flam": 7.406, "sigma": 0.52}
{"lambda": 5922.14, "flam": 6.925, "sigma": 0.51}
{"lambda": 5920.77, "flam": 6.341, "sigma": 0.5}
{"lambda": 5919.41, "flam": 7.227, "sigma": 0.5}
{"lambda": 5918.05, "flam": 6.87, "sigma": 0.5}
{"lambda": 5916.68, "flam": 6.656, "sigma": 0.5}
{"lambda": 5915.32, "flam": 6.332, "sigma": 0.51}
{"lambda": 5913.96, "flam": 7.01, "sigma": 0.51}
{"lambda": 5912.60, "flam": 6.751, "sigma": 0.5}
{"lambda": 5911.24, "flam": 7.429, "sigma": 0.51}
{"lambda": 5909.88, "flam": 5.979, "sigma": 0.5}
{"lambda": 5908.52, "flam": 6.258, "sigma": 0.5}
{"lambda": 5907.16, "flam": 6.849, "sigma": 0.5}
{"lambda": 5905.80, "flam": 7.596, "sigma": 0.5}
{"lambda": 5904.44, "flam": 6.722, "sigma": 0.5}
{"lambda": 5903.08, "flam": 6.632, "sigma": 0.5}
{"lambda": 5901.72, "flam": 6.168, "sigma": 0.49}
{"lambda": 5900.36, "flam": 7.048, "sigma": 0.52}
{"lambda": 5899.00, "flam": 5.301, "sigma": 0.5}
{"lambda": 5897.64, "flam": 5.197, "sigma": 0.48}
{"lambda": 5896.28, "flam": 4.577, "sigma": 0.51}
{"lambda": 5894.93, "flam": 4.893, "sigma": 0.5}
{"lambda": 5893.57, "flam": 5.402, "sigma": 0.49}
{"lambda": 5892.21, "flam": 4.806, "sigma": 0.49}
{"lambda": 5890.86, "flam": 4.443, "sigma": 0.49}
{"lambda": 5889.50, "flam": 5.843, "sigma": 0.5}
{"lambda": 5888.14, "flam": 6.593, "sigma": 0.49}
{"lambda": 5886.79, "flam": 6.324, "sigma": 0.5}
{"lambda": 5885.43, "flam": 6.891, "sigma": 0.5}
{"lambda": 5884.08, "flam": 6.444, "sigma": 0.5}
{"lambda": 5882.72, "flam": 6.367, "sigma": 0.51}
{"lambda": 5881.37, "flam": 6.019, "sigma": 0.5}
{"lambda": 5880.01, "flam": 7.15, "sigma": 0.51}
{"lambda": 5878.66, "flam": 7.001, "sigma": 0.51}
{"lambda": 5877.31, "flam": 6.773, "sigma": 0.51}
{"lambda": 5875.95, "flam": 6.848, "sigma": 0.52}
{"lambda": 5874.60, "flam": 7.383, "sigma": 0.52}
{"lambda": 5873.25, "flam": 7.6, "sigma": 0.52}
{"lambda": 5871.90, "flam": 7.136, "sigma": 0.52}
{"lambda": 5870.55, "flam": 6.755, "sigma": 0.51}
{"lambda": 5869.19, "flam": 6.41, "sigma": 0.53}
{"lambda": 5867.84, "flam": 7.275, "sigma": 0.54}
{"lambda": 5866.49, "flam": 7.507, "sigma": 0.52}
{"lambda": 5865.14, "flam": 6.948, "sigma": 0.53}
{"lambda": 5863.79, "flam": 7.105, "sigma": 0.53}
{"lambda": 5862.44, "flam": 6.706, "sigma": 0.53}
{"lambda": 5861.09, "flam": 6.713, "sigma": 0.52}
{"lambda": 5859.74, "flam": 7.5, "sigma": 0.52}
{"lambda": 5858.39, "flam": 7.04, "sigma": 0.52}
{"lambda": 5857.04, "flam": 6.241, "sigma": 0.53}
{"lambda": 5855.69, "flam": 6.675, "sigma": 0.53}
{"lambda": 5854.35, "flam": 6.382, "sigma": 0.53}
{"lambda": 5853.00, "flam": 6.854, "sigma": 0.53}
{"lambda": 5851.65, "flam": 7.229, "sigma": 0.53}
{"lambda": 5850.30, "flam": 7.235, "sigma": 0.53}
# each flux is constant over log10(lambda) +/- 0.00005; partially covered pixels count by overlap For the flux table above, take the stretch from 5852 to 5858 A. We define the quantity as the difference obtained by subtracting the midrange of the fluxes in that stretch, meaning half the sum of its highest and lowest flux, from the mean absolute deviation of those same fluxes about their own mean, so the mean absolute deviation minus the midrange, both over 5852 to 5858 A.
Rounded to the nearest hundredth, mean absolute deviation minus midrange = -6.32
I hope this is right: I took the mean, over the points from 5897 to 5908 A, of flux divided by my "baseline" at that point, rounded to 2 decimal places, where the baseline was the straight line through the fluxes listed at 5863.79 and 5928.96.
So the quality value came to 0.98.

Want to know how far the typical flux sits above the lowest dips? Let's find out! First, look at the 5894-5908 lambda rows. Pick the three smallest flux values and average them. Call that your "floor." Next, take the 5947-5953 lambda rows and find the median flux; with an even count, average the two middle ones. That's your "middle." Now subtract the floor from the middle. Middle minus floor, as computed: 1.8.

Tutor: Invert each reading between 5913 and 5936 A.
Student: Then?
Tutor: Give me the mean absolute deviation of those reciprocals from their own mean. 0.0073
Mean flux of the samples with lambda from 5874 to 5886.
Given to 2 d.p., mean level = 6.76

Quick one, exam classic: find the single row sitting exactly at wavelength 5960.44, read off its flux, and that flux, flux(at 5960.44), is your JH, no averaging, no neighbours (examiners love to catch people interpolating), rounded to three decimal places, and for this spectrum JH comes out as 7.464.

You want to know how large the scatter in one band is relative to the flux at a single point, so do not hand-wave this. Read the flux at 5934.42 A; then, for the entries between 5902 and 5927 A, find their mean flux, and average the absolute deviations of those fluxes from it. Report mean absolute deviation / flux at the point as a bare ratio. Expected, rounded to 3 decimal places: 0.053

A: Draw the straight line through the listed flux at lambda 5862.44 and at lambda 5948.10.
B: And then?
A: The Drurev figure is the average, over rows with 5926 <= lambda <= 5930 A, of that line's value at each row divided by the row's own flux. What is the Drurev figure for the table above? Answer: 1.07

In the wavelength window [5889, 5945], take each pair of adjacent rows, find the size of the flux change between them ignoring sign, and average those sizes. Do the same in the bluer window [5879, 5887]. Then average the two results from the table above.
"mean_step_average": 0.54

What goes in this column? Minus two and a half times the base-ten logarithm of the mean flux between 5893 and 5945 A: -2.05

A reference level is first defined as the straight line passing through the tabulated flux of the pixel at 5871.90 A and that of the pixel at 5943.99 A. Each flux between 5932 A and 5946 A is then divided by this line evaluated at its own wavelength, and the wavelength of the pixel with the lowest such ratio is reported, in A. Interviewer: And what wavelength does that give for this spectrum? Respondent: 5933.06 A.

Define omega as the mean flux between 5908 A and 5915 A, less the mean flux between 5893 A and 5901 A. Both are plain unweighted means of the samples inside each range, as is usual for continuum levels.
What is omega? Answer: 1.3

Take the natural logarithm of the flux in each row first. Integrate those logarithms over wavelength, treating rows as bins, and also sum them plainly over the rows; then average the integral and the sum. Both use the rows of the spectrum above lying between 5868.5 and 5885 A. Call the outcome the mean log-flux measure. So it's 27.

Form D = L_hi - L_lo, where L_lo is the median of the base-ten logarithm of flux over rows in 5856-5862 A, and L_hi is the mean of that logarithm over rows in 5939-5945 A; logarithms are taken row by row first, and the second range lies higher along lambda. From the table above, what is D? 0.00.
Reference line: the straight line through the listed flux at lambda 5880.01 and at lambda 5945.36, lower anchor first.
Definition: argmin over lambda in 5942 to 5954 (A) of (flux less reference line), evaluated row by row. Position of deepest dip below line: 5953.58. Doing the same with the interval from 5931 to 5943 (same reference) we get 5933.06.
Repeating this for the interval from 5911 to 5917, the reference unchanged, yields 5915.32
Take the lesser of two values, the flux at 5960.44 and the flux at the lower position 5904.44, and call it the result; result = 6.7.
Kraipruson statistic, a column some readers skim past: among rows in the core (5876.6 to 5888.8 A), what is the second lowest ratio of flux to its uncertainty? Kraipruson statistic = 12.5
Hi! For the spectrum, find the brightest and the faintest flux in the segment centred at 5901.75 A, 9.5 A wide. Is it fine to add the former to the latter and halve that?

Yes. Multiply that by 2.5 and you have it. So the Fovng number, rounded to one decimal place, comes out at 16.0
